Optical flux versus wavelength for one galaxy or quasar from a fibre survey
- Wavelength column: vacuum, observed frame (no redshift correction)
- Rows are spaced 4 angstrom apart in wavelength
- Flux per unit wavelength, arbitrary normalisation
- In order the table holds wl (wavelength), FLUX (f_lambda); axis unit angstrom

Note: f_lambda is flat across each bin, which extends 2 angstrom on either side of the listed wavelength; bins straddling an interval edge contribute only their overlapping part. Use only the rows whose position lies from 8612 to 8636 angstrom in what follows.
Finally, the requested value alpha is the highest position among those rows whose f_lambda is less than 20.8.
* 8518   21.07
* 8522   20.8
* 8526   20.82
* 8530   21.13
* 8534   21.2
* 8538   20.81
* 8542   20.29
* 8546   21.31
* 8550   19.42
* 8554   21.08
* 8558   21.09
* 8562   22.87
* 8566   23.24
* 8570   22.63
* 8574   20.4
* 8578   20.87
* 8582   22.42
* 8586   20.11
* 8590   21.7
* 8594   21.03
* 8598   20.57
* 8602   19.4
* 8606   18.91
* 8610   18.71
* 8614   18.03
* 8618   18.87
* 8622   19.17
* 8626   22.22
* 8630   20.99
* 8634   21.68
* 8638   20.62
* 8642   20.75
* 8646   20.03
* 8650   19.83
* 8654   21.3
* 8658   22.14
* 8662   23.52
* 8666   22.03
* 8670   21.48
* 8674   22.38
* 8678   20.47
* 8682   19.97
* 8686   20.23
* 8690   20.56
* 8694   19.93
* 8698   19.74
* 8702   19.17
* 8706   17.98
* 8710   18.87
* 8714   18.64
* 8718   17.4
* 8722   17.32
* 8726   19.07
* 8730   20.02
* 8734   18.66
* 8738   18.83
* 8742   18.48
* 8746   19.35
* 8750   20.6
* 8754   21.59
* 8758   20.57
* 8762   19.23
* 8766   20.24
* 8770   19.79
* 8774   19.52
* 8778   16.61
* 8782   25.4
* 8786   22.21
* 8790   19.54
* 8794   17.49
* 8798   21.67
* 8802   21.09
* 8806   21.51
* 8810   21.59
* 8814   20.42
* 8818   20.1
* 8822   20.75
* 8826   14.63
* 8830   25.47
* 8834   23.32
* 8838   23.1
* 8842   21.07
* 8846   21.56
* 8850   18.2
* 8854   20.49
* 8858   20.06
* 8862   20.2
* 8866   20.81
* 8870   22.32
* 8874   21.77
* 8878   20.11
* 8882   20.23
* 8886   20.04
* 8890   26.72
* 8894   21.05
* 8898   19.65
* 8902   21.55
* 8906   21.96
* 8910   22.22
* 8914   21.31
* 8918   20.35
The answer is 8622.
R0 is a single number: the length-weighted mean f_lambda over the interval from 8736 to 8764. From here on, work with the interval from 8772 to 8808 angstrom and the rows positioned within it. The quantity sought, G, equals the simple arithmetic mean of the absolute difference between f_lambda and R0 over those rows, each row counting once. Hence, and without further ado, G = 2.10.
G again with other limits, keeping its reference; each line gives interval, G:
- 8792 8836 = 2.29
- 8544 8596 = 1.65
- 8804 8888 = 1.68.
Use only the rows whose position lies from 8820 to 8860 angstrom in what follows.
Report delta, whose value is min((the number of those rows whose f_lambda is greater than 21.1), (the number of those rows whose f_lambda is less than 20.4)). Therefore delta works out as 3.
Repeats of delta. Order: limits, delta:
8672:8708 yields 1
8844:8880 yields 3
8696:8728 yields 0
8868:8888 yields 2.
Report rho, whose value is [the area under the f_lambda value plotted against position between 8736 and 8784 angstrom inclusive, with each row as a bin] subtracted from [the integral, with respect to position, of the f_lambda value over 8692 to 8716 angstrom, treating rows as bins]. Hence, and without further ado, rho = -504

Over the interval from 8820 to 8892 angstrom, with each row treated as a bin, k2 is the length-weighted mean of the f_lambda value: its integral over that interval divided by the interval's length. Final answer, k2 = 21.2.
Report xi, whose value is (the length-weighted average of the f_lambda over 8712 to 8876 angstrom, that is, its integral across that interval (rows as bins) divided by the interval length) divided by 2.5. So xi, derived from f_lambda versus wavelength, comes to 8.1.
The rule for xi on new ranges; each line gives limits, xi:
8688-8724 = 7.5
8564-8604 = 8.5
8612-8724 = 8.1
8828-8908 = 8.6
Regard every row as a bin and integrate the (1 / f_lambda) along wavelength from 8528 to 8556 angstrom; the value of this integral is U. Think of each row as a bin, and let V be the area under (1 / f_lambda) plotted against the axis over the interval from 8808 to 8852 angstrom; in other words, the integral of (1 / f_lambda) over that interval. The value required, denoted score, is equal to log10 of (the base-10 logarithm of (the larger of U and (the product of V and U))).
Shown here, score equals -0.3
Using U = 1.4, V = 2.1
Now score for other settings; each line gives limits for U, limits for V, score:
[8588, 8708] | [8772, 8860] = 0.1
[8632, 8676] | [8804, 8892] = 0.0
